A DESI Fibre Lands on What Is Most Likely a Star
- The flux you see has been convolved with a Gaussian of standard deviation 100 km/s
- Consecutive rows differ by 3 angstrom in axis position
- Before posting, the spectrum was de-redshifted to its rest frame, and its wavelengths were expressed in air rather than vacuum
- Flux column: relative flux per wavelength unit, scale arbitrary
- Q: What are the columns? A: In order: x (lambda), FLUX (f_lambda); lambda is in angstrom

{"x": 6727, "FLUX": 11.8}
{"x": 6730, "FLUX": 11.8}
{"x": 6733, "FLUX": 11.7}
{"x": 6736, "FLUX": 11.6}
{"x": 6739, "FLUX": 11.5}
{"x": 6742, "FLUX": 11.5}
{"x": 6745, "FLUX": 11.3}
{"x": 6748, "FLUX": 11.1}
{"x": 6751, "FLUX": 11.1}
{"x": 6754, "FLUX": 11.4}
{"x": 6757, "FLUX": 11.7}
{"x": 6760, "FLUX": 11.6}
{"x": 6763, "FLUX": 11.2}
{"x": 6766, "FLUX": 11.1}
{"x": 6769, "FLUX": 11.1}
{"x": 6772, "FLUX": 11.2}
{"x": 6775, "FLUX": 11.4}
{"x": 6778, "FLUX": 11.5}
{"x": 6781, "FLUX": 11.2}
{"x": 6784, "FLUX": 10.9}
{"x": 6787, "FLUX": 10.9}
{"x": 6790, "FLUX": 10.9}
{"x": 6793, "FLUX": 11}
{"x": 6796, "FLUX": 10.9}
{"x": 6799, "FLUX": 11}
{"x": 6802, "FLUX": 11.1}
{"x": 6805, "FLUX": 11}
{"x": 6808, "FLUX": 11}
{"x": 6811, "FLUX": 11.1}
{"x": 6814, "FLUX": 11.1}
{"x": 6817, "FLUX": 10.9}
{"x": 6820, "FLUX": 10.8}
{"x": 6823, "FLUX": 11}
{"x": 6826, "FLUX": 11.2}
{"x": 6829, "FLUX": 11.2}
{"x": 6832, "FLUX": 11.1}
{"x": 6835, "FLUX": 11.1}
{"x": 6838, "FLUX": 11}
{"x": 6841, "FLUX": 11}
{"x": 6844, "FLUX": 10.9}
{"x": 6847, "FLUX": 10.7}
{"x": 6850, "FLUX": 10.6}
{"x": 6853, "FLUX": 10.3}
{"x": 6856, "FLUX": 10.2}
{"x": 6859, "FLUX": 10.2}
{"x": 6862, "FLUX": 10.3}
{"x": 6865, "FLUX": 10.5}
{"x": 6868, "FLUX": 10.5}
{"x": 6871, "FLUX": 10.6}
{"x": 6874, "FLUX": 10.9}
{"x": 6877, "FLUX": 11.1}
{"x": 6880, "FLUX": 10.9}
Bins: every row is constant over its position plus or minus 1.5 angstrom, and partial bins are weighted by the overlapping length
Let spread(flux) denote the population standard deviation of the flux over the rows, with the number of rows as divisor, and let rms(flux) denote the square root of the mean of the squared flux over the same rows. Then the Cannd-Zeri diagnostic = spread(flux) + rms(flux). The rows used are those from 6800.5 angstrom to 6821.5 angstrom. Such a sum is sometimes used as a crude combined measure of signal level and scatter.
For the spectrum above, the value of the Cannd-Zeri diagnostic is 11.1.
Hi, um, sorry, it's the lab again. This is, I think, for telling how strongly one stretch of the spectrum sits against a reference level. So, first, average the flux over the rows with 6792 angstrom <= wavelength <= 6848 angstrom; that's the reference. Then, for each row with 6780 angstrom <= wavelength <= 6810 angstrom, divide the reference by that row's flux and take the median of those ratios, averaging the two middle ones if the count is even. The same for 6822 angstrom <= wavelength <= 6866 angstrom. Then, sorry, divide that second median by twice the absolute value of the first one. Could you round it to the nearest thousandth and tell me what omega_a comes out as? 0.505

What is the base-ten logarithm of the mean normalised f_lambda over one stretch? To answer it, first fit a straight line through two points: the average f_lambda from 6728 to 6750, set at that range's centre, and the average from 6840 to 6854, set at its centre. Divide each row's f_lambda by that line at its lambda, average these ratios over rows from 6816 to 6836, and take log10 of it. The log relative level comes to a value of 0.007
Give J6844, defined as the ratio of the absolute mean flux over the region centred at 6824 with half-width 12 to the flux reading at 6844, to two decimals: 1.01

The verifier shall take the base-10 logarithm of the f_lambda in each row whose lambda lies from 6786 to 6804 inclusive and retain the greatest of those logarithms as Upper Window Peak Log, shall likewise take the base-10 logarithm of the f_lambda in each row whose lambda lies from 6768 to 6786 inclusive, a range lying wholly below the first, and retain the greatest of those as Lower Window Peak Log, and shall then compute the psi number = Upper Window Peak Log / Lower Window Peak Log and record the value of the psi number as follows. 0.986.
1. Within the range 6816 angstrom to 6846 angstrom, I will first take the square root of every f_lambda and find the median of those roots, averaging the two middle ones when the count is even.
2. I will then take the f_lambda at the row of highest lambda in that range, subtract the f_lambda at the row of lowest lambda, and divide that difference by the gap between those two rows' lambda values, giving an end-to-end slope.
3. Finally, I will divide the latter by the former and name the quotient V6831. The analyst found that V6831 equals 0.0000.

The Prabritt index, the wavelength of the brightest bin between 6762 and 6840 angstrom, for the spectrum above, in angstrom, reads 6778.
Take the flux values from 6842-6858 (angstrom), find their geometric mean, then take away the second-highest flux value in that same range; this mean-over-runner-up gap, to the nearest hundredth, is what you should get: -0.16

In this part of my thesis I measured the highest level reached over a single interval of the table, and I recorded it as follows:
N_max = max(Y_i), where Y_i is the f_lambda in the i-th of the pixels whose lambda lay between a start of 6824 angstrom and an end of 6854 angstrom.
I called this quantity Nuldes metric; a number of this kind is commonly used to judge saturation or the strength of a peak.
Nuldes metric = 11.2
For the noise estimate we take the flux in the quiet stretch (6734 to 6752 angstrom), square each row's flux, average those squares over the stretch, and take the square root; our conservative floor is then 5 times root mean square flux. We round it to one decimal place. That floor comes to 56.8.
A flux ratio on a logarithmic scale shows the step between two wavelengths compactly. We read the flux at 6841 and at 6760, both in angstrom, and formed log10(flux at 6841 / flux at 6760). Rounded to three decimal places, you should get -0.023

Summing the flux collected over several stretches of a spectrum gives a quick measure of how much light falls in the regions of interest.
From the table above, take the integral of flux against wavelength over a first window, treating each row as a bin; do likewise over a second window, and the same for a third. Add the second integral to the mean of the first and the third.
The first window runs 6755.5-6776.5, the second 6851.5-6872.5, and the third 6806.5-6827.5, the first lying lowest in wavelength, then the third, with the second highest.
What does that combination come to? 452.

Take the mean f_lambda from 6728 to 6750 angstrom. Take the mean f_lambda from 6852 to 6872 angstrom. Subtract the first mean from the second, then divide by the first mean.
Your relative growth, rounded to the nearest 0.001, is -0.098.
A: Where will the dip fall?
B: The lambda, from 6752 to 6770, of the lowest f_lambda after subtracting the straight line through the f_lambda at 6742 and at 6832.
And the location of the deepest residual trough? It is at 6766 angstrom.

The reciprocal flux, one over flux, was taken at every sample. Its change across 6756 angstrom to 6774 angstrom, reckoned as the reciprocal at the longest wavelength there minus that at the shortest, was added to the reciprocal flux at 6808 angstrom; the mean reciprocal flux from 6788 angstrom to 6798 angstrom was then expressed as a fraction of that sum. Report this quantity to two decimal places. 0.97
